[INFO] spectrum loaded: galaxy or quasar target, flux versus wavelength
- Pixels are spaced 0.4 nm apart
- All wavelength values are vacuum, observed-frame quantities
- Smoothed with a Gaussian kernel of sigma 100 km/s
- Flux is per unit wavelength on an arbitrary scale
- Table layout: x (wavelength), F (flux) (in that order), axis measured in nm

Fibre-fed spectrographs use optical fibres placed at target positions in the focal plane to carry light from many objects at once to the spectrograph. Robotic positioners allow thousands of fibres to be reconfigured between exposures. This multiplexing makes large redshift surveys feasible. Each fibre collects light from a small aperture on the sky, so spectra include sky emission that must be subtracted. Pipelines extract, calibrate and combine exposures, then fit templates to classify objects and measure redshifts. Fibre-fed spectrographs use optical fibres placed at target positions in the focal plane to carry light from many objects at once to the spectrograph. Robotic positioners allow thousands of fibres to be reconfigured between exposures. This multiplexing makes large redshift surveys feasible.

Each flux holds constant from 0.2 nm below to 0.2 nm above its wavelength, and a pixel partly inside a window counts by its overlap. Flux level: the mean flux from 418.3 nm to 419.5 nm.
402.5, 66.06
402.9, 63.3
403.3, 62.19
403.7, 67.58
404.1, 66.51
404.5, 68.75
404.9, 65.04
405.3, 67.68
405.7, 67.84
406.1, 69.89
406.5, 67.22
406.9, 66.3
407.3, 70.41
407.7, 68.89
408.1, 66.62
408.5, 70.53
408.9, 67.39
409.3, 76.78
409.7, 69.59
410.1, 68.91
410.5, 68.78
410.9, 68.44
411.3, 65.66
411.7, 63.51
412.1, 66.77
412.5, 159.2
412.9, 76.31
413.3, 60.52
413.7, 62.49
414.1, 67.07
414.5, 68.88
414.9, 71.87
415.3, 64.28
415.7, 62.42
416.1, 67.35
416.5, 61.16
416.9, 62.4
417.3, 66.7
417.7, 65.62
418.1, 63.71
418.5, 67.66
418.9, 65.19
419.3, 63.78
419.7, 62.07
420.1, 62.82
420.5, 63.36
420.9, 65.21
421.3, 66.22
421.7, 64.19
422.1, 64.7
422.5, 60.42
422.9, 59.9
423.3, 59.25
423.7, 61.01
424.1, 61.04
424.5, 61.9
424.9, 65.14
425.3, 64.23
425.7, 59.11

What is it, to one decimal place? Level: 65.5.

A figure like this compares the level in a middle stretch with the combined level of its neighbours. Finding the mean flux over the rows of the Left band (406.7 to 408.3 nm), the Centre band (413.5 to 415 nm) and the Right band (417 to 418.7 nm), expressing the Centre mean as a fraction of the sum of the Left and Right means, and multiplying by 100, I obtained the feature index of 50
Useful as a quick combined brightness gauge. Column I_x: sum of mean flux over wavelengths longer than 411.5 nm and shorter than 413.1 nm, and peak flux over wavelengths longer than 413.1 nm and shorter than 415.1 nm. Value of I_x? 163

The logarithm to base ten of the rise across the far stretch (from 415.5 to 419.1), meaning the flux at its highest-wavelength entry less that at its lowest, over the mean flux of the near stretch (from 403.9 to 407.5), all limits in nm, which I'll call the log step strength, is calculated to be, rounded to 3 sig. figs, -1.39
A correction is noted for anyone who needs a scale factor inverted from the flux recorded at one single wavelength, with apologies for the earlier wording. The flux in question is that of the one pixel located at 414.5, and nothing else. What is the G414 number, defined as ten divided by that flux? 0.145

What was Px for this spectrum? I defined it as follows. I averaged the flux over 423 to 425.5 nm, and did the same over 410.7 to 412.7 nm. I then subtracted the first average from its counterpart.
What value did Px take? 23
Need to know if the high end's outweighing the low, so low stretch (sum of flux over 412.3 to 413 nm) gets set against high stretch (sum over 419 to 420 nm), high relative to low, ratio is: 0.53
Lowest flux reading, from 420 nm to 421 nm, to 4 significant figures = 62.82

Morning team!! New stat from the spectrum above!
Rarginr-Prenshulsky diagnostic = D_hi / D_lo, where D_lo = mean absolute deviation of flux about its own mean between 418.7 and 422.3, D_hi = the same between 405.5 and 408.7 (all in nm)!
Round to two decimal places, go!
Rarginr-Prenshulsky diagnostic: 1.42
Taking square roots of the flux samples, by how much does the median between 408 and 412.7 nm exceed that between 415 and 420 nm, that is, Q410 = 0.28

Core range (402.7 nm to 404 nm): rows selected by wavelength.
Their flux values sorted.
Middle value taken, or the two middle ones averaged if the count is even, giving 63.3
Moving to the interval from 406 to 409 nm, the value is 68.1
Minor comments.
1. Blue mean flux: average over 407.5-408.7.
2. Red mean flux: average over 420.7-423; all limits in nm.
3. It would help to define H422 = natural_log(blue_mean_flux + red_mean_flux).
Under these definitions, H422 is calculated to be 4.88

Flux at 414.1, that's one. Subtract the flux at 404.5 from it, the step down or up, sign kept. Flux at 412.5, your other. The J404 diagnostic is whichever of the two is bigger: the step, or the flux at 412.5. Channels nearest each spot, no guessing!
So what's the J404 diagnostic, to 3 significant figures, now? 159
